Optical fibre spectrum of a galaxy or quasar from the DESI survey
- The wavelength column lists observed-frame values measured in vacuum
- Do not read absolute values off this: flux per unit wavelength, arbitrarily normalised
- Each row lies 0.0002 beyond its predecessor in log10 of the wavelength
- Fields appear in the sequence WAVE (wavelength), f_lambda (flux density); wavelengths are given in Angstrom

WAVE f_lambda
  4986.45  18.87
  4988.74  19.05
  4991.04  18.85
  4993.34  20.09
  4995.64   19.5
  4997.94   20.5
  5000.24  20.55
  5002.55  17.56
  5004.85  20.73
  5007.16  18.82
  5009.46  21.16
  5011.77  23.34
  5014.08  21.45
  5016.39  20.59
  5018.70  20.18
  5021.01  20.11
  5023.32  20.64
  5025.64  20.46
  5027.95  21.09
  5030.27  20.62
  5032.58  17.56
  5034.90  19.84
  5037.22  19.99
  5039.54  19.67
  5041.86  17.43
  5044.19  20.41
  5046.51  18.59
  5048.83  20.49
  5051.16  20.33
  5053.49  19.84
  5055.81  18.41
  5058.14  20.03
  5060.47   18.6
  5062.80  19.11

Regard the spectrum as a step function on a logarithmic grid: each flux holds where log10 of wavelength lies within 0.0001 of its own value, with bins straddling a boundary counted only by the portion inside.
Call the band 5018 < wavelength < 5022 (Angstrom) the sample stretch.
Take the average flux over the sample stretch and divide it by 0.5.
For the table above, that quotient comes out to 40.3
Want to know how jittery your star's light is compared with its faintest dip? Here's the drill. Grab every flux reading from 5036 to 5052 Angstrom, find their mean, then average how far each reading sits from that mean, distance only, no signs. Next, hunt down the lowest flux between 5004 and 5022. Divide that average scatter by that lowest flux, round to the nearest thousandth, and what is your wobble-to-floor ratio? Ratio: 0.047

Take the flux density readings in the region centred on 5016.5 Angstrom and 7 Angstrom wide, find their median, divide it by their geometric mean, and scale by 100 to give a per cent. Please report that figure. 99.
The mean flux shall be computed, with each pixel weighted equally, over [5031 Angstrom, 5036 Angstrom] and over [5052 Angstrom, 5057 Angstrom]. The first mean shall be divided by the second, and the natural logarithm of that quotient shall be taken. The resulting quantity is -0.02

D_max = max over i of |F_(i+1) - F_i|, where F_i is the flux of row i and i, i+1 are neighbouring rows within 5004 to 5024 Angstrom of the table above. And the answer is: 2.3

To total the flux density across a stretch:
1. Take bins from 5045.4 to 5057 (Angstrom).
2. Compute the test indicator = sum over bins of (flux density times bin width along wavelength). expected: 227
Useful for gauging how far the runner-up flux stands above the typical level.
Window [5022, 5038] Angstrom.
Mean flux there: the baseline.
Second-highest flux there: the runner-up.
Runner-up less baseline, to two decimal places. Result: 0.61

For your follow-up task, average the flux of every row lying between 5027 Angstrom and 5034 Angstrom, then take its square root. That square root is 4.44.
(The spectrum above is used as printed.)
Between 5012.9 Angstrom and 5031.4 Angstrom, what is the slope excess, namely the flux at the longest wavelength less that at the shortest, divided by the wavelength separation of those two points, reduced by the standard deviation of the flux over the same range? -0.5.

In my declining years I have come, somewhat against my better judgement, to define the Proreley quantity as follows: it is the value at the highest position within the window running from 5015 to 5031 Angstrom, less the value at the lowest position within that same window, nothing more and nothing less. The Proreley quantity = 0.0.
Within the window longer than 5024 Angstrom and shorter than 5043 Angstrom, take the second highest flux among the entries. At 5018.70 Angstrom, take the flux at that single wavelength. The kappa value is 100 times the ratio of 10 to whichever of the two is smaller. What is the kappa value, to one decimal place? 49.6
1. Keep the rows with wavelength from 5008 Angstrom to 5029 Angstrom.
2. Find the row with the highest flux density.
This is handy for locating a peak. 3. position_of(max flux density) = 5011.77 Angstrom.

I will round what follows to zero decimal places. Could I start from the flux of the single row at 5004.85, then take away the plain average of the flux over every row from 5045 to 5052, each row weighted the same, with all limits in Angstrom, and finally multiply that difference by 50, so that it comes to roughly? 46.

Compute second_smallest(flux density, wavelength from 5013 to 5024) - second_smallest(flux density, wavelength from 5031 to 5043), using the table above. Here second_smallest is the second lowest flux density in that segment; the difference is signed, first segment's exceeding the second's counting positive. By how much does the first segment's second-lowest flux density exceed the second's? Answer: 2.6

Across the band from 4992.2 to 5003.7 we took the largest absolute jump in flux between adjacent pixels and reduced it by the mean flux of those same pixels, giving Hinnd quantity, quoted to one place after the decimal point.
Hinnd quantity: -16.6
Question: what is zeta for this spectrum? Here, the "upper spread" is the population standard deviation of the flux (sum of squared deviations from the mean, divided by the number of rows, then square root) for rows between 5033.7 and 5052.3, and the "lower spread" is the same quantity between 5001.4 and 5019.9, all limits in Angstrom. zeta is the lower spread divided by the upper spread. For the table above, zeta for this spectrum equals 1.63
